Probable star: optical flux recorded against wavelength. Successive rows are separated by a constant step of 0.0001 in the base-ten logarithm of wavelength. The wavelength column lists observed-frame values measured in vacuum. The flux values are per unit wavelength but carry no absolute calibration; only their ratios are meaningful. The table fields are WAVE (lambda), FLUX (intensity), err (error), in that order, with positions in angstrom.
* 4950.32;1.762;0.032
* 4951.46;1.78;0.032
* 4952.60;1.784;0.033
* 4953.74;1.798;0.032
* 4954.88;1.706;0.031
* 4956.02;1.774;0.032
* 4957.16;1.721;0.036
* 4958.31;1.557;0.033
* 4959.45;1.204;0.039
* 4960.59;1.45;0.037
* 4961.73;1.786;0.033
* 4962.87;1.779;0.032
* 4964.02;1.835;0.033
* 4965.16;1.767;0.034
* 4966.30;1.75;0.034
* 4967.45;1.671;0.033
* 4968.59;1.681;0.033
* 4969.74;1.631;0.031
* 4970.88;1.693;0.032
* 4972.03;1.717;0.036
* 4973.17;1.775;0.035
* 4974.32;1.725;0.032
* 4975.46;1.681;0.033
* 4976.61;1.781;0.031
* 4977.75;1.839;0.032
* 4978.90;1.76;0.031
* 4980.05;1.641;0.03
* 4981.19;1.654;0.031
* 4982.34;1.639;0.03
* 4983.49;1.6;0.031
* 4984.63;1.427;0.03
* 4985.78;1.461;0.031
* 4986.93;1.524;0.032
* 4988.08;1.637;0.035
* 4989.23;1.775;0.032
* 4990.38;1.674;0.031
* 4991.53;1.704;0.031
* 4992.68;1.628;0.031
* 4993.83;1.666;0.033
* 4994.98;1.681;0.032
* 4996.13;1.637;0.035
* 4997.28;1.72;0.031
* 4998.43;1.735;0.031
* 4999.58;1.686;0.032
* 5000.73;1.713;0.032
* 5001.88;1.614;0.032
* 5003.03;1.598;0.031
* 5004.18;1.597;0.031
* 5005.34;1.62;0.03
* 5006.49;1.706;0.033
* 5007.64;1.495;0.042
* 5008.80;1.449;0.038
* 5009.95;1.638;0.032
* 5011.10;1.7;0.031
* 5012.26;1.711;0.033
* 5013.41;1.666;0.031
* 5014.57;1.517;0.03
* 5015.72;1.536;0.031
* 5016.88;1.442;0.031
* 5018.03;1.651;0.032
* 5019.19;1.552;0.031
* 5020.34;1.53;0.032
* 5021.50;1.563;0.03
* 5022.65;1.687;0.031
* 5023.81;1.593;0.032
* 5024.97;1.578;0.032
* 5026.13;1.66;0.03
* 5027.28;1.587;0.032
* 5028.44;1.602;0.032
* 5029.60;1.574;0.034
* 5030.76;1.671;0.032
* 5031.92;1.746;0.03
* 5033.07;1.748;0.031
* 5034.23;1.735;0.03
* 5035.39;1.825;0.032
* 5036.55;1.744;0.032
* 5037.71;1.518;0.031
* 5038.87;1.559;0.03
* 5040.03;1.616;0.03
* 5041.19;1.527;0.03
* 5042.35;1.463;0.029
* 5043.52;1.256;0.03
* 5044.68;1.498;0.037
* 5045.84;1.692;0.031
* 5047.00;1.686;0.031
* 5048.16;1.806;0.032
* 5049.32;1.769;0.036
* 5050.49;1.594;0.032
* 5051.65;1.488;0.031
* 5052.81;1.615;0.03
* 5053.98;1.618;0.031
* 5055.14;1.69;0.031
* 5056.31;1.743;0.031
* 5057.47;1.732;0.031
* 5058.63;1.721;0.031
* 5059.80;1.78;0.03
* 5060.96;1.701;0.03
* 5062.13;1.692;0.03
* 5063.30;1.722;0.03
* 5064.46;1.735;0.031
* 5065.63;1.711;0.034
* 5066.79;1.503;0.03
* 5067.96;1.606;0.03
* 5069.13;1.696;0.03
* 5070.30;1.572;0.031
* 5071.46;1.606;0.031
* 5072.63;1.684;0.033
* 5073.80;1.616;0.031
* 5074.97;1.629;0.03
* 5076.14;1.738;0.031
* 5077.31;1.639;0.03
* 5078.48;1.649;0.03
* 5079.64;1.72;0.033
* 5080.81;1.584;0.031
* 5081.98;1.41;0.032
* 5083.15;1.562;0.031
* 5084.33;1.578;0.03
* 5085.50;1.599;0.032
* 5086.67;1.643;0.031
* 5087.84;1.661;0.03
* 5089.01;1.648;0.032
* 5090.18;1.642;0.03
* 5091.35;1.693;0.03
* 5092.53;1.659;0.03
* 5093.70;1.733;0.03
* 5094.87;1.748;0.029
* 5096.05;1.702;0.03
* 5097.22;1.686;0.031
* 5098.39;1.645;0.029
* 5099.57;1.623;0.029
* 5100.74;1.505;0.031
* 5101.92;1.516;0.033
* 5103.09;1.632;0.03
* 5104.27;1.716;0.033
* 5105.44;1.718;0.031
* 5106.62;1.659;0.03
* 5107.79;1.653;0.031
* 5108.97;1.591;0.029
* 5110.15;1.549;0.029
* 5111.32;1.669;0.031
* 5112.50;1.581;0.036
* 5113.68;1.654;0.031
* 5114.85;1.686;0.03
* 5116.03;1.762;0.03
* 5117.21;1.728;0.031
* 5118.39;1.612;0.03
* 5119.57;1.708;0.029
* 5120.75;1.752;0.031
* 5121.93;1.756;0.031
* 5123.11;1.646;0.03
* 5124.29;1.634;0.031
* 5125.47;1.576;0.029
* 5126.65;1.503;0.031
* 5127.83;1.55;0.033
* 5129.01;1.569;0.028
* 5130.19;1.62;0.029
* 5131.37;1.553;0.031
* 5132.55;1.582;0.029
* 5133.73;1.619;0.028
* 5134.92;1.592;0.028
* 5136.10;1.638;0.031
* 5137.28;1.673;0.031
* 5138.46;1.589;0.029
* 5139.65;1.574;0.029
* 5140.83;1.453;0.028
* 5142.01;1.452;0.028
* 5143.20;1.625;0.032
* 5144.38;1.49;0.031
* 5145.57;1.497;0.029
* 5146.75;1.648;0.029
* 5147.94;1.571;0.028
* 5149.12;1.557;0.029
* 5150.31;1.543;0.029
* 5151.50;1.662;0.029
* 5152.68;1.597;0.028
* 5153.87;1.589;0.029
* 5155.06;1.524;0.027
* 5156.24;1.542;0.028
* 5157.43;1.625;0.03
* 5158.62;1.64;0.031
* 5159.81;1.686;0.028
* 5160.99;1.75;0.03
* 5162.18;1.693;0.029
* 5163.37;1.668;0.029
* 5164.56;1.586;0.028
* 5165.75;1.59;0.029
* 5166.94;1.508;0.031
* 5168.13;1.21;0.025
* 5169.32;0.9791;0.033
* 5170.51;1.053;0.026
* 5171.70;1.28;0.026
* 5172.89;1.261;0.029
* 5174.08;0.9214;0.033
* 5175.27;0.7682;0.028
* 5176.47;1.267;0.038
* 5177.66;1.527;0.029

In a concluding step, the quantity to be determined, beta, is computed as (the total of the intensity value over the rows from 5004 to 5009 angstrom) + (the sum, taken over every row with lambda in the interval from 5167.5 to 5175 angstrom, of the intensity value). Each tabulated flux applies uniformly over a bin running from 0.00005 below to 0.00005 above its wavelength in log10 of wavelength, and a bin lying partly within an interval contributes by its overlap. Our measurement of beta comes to 14.6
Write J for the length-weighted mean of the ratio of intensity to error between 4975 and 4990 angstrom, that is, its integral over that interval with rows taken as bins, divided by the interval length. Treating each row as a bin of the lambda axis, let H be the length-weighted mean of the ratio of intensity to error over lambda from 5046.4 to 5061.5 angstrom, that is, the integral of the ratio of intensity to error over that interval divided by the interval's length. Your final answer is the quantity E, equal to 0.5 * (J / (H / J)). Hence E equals 25.5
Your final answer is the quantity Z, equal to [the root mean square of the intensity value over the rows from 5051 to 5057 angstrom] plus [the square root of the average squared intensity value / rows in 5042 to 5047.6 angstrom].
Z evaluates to 3.16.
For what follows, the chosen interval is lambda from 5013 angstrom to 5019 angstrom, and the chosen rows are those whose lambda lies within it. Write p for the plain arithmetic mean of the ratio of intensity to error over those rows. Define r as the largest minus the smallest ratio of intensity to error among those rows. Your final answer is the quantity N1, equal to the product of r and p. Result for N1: 364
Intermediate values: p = 50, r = 7.2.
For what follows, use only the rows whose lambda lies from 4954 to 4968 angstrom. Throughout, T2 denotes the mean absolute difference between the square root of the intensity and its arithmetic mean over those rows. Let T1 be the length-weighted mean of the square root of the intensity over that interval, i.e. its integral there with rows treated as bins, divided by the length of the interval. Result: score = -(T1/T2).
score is -24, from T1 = 1.290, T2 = 0.053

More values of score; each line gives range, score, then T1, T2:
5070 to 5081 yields -76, 1.284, 0.017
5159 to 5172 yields -12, 1.204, 0.101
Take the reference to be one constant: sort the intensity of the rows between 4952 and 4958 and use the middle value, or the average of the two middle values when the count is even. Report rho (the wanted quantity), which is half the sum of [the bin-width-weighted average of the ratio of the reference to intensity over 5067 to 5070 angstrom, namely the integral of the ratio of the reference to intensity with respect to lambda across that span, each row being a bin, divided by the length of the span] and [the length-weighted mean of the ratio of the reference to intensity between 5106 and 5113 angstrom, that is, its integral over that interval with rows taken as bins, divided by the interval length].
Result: 1.09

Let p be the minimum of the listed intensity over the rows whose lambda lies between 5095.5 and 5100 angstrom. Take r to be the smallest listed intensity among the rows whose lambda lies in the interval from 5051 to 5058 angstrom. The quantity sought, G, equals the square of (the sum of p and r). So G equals 9.7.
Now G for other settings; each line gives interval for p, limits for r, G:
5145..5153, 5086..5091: 9.9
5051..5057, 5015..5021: 8.6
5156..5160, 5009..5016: 9.4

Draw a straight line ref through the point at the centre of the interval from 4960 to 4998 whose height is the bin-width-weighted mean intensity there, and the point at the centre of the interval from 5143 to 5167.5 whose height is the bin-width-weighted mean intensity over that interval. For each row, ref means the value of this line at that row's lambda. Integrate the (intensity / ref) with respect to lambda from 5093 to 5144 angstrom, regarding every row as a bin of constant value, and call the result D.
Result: 51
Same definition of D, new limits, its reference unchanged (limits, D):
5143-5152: 9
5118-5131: 13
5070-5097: 27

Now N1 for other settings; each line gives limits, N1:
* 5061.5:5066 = 389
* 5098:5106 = 569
